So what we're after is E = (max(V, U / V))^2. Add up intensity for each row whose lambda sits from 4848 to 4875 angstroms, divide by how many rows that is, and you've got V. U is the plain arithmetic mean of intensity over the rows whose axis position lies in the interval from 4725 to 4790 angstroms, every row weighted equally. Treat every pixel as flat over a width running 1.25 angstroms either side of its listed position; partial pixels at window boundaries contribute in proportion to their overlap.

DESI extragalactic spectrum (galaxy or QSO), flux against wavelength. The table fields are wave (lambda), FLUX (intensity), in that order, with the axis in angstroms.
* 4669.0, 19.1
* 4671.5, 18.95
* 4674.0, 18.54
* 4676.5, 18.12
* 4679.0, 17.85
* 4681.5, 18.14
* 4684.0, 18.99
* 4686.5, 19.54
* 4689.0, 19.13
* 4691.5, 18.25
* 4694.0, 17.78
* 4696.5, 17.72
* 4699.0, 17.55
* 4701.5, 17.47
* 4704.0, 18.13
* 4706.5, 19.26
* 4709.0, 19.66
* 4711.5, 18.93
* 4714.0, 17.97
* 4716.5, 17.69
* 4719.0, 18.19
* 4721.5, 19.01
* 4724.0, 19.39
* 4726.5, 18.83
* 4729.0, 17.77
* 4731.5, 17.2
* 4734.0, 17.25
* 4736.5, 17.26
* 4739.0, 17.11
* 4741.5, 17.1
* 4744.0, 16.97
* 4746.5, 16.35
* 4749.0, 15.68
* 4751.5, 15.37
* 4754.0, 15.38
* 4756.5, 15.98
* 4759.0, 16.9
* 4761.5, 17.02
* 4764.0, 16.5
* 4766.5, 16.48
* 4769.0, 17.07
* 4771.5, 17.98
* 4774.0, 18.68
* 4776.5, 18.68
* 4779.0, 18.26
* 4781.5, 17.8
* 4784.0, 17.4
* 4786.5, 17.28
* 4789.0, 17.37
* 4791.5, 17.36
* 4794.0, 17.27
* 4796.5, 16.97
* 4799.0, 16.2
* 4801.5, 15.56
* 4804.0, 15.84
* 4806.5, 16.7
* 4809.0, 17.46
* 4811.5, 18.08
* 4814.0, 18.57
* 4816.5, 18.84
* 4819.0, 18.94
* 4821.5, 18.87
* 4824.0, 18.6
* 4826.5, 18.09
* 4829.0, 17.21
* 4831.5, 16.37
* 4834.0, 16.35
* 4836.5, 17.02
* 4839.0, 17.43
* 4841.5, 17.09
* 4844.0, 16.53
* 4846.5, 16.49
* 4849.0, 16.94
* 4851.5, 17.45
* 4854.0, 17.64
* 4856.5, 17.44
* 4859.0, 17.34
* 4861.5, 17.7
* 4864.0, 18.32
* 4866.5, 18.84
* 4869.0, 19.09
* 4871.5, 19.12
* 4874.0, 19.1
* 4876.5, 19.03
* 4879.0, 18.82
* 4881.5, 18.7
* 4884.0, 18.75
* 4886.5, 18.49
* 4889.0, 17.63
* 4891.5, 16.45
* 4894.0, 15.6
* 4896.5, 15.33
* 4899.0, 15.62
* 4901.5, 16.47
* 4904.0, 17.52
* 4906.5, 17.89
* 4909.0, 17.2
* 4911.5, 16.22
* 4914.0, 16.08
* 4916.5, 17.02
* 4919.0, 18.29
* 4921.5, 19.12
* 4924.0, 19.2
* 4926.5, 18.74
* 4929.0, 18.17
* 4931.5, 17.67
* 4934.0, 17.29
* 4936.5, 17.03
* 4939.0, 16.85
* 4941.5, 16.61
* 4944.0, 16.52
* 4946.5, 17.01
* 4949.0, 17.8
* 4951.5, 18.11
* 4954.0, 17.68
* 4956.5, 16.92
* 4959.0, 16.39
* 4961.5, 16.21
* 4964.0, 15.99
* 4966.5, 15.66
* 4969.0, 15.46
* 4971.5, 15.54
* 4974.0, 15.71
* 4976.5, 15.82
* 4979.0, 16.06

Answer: 327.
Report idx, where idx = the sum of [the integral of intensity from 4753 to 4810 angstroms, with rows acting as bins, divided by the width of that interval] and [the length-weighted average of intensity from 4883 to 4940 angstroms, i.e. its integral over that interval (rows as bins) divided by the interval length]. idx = 34.4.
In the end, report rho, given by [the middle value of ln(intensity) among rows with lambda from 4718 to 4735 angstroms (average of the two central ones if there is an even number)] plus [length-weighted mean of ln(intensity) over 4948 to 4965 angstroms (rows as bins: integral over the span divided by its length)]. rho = 5.73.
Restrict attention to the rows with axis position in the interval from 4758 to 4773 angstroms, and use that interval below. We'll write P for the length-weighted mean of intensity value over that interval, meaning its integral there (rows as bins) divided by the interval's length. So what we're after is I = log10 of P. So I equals 1.23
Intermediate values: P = 17.0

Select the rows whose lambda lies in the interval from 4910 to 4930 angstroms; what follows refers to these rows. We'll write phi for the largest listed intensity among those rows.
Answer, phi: 19.2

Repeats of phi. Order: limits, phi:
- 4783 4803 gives 17.4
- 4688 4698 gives 19.13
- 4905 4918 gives 17.89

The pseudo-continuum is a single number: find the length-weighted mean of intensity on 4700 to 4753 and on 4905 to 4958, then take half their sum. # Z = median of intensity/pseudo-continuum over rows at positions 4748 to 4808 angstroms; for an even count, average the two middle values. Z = 0.97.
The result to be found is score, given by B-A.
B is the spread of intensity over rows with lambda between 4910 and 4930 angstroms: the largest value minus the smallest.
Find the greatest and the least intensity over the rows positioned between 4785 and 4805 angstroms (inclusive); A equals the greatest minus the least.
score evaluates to 1.3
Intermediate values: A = 1.8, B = 3.12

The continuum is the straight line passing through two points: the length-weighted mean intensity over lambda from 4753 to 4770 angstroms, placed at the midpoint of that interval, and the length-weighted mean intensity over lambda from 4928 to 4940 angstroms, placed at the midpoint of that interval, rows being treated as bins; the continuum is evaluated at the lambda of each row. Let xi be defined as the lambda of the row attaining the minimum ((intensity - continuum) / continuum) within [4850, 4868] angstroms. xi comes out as 4859.0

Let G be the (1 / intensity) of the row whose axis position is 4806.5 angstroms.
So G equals 0.0599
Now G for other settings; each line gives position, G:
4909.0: 0.0581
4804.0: 0.0631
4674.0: 0.0539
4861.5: 0.0565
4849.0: 0.0590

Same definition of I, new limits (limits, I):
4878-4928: 1.24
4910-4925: 1.25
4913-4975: 1.23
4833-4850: 1.23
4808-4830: 1.26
